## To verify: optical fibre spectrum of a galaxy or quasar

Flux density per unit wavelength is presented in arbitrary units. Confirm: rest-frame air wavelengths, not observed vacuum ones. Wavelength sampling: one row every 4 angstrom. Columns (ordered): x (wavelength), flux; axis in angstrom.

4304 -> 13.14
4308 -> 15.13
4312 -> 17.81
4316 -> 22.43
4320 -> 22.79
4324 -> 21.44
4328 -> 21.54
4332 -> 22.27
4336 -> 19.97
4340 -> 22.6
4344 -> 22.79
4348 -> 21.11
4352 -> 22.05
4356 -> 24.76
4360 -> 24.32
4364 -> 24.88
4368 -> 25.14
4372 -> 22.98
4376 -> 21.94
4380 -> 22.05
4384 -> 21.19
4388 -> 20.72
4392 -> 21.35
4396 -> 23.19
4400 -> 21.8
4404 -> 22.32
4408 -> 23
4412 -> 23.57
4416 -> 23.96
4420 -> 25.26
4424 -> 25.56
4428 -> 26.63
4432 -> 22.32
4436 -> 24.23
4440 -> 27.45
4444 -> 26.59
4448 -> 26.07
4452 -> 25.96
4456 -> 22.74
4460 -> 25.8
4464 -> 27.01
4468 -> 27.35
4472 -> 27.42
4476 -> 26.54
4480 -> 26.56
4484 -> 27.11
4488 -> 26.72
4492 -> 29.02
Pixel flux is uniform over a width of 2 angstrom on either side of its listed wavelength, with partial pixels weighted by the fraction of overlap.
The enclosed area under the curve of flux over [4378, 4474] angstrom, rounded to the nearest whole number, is 2334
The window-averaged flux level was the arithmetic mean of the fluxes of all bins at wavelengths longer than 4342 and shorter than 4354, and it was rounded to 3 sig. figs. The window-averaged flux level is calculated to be 22.0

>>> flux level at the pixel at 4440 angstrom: 27.45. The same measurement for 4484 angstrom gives 27.11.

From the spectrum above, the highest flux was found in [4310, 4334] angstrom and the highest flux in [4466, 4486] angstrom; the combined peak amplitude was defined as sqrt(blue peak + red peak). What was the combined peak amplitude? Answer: 7.09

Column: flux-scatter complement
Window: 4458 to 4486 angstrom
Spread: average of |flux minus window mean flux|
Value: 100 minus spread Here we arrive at 99.5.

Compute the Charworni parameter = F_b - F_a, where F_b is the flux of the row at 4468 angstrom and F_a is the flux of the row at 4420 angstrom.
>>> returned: 2.1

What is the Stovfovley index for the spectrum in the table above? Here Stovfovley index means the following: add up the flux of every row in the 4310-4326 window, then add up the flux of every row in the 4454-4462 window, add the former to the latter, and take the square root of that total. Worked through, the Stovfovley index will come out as 11.5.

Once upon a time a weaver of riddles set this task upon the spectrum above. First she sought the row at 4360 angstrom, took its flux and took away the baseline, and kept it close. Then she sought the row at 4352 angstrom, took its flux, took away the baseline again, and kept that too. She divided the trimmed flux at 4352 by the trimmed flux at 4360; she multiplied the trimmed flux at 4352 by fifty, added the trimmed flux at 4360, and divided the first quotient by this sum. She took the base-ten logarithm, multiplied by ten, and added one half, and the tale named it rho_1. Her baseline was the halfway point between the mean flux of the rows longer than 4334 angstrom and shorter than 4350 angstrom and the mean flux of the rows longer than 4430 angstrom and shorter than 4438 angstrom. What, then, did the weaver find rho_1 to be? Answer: -18.8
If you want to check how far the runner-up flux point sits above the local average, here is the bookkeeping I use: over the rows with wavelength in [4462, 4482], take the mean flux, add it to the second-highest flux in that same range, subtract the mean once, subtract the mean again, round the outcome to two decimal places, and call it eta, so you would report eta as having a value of 0.37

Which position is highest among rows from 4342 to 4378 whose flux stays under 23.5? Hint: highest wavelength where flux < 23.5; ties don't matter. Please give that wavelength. 4376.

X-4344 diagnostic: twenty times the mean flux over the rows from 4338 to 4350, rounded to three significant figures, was 443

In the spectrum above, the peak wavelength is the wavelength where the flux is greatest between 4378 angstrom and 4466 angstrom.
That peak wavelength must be 4440 angstrom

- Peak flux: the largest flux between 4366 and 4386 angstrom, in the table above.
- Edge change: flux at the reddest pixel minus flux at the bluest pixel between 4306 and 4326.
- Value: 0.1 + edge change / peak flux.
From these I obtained 0.35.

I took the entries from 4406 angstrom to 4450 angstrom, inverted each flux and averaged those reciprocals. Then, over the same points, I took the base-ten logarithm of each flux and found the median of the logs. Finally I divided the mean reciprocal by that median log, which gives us 0.0287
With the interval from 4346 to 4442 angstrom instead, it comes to 0.0315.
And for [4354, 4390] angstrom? 0.0319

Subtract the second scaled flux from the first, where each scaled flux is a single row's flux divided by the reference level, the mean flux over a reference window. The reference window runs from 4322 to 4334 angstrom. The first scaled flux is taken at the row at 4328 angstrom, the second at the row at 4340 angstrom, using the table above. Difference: 0.0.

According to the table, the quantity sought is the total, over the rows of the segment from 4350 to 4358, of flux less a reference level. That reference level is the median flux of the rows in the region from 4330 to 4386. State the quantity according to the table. 2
